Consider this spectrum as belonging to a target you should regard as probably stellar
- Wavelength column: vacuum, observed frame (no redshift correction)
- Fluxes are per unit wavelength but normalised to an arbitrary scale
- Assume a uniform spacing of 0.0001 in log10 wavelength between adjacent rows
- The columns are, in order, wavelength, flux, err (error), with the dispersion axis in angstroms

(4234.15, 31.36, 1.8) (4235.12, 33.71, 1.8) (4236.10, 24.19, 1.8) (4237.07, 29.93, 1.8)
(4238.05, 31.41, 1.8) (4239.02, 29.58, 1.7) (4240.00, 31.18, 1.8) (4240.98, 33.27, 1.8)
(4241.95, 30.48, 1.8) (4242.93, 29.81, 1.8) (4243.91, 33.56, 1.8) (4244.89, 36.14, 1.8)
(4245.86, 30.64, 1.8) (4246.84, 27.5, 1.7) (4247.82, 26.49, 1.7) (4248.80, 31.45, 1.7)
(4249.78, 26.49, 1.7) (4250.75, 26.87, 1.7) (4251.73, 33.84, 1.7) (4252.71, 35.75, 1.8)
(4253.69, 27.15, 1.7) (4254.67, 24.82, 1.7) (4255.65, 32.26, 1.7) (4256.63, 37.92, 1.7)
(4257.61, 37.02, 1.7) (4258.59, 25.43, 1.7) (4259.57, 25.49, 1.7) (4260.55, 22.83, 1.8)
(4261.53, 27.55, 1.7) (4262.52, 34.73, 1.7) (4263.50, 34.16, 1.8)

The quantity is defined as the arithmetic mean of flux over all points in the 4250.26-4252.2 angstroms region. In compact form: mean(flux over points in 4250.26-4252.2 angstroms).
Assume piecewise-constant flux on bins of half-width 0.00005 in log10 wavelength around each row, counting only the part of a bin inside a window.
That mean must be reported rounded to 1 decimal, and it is 30.4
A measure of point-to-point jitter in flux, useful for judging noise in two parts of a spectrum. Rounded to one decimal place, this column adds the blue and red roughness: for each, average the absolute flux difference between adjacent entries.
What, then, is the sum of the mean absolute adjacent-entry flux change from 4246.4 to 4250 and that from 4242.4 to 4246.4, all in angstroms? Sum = 7.6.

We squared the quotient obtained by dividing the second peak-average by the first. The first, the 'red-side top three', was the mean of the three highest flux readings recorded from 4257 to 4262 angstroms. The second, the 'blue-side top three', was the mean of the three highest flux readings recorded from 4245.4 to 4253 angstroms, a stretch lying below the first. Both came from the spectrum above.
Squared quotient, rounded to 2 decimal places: 1.26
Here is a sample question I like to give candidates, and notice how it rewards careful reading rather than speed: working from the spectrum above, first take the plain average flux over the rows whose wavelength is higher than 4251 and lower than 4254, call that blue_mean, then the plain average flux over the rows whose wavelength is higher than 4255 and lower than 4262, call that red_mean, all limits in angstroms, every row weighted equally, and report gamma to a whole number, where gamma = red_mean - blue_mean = -2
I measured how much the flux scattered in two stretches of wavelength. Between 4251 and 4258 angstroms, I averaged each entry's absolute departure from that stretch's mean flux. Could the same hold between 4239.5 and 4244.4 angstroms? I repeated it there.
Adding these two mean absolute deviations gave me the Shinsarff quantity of 5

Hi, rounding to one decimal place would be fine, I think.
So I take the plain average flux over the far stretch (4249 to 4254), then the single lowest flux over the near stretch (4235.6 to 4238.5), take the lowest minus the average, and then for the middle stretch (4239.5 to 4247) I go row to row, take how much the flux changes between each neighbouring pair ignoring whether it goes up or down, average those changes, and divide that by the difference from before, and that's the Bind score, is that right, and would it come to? -0.5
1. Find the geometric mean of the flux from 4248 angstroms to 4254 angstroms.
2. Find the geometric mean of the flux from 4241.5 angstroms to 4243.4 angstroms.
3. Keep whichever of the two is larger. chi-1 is 30.1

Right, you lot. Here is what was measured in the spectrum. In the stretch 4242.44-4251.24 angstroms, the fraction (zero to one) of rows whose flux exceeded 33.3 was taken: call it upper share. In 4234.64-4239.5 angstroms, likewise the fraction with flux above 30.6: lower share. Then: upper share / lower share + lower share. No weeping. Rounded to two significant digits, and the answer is 0.96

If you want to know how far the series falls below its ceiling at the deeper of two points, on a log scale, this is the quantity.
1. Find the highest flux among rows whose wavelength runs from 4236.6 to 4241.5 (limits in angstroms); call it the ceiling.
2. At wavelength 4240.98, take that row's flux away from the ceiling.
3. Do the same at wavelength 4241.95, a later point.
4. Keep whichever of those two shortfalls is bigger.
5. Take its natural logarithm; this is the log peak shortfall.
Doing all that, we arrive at 1.03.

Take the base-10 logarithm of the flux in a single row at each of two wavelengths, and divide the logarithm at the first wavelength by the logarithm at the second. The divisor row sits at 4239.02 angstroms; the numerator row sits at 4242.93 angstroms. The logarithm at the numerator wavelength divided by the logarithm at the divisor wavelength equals 1.00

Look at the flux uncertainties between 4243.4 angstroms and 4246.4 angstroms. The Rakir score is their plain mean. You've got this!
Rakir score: 1.80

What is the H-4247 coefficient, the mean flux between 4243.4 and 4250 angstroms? 30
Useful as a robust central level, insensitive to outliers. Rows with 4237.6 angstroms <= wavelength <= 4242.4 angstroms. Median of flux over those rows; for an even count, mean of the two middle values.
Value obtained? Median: 31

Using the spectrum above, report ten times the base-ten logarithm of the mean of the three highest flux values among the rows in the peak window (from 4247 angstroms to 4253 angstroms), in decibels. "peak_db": 15.3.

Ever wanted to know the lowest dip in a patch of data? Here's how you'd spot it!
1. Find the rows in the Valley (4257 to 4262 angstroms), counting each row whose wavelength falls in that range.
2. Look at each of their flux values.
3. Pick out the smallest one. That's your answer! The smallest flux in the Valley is 22.83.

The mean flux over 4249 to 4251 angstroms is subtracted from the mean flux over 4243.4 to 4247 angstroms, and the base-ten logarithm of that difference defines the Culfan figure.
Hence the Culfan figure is 0.7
